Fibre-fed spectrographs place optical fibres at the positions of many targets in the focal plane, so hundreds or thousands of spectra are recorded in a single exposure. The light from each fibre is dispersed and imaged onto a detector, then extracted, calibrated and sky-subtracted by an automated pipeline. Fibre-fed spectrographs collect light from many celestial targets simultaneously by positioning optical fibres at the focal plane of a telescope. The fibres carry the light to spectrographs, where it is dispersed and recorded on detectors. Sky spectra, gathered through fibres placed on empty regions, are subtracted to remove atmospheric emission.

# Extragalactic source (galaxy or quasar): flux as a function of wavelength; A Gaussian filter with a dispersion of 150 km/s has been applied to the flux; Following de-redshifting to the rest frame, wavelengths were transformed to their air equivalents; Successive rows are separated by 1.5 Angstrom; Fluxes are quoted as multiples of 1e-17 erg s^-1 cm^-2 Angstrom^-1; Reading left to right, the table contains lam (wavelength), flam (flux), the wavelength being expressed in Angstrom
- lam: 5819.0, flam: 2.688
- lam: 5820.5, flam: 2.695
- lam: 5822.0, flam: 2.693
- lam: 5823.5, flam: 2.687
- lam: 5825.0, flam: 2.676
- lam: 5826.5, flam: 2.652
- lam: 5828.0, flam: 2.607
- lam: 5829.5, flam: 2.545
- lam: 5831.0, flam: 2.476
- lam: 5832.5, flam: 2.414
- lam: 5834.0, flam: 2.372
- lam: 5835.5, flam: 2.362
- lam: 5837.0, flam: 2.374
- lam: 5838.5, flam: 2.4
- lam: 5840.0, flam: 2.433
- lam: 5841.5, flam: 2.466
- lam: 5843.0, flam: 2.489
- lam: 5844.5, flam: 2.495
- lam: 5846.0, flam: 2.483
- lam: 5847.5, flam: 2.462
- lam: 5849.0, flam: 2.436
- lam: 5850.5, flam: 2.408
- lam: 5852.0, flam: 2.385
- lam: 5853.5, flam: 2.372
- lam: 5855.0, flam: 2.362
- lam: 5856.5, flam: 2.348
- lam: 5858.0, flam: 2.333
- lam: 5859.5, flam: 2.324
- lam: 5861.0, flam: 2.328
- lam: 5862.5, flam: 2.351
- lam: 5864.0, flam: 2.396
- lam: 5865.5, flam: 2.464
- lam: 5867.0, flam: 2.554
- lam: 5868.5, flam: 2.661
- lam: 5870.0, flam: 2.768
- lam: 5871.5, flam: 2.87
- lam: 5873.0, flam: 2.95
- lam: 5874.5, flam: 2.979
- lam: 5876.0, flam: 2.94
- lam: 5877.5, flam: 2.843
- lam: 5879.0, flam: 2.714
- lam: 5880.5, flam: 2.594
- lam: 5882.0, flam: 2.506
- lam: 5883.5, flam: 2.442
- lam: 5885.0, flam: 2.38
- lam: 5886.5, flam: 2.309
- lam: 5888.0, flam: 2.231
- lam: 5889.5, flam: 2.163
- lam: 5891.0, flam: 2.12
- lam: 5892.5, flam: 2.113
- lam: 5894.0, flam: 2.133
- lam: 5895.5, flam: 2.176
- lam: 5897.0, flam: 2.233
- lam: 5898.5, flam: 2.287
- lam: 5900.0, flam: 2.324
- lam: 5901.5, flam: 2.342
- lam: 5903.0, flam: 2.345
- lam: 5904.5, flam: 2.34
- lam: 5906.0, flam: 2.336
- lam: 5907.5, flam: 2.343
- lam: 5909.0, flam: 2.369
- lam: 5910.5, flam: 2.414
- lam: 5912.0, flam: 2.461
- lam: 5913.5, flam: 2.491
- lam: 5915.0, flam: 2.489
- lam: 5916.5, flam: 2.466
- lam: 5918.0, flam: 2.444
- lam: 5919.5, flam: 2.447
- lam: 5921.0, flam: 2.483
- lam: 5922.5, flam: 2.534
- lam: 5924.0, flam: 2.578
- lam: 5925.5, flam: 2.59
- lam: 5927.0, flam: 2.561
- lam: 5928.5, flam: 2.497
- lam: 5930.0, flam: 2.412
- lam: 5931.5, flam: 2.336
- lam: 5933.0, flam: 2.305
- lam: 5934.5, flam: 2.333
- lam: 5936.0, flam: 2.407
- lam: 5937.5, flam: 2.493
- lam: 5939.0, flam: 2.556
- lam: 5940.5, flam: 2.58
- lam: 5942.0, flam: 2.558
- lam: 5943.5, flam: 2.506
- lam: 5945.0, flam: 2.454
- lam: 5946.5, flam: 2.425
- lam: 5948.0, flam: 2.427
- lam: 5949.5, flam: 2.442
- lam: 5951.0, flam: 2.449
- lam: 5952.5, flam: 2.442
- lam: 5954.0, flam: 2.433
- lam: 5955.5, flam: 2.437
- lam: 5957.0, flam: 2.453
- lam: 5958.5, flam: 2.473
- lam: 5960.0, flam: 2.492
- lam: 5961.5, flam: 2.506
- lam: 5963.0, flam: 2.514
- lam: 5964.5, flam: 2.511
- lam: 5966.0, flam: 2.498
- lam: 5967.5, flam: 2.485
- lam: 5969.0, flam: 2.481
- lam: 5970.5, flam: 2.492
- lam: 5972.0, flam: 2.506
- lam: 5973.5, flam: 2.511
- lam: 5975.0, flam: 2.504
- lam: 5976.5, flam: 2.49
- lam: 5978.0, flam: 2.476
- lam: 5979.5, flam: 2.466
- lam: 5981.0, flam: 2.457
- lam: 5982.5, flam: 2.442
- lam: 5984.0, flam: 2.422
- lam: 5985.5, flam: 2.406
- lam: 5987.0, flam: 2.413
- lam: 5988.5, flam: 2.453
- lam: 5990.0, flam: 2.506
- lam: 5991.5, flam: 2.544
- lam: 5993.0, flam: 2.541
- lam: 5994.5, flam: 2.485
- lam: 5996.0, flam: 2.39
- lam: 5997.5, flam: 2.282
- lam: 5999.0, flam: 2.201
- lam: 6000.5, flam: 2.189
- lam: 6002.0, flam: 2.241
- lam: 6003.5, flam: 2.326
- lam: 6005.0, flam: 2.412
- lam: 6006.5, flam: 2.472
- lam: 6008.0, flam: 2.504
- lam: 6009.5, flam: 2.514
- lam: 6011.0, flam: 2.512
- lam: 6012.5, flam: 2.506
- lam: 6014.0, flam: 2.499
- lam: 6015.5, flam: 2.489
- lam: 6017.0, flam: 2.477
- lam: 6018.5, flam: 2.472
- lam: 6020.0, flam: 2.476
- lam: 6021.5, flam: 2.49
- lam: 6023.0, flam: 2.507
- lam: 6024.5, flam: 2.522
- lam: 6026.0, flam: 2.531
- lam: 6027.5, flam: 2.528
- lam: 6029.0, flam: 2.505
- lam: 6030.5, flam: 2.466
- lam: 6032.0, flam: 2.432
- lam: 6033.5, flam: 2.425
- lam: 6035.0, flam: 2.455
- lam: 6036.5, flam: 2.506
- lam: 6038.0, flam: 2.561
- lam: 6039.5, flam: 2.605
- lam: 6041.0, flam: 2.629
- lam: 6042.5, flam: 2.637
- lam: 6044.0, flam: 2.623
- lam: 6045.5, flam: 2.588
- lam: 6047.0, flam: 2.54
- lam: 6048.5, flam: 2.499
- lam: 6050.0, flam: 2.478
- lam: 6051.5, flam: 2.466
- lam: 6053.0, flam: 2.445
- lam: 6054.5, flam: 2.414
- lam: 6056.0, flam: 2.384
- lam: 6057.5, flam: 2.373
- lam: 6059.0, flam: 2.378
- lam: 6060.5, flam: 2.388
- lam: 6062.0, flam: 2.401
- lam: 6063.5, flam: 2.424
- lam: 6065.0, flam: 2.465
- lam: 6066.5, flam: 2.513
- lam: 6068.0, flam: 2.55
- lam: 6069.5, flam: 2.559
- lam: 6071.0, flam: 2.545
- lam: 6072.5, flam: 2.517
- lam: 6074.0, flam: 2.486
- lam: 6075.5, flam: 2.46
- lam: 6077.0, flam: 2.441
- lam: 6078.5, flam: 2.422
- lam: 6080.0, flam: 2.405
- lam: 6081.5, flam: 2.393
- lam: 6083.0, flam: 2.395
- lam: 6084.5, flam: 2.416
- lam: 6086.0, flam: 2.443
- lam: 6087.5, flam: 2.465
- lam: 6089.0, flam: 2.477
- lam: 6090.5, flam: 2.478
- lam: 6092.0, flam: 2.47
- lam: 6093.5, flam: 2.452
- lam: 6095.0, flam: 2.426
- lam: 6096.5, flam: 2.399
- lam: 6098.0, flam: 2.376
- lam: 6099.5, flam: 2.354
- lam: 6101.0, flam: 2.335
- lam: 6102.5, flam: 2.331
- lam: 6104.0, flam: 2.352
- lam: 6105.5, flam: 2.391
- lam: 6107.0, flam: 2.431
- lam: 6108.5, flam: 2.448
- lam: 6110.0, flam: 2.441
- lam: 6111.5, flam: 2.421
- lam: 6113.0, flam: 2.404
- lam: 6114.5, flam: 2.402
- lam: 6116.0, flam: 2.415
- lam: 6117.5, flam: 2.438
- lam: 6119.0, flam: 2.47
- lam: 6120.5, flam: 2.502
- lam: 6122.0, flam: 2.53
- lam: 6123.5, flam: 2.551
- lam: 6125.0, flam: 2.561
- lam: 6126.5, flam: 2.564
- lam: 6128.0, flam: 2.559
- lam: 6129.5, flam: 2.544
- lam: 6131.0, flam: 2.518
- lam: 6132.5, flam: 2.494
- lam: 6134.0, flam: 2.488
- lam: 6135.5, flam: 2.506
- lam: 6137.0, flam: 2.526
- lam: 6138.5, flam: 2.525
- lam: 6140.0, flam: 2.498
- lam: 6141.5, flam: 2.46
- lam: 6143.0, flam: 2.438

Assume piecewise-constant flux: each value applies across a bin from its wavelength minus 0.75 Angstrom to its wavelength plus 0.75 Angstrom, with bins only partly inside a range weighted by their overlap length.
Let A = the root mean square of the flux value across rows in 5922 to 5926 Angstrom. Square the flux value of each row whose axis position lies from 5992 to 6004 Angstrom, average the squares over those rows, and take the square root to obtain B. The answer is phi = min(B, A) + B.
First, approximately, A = 2.6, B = 2.34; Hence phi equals 4.67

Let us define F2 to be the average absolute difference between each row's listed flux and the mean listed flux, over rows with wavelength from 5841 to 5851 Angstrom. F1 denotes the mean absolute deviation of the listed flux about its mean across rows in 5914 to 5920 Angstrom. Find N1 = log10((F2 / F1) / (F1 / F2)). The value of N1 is 0.33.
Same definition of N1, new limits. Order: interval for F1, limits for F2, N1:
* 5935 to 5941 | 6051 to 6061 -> -0.59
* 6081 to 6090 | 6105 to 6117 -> -0.54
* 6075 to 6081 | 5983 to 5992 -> 0.77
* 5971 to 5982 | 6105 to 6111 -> 0.03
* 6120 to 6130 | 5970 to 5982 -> -0.02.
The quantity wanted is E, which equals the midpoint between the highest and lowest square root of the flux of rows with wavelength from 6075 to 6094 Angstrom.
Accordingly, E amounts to 1.56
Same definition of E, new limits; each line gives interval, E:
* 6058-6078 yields 1.57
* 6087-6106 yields 1.55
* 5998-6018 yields 1.53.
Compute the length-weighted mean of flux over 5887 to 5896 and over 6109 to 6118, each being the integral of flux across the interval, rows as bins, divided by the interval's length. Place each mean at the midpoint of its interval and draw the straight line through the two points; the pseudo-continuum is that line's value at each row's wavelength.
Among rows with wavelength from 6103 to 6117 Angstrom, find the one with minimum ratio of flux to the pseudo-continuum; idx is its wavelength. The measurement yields 6104.0 Angstrom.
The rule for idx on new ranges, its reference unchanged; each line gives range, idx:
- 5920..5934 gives 5933.0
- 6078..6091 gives 6081.5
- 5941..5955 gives 5954.0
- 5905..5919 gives 5906.0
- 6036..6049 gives 6048.5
